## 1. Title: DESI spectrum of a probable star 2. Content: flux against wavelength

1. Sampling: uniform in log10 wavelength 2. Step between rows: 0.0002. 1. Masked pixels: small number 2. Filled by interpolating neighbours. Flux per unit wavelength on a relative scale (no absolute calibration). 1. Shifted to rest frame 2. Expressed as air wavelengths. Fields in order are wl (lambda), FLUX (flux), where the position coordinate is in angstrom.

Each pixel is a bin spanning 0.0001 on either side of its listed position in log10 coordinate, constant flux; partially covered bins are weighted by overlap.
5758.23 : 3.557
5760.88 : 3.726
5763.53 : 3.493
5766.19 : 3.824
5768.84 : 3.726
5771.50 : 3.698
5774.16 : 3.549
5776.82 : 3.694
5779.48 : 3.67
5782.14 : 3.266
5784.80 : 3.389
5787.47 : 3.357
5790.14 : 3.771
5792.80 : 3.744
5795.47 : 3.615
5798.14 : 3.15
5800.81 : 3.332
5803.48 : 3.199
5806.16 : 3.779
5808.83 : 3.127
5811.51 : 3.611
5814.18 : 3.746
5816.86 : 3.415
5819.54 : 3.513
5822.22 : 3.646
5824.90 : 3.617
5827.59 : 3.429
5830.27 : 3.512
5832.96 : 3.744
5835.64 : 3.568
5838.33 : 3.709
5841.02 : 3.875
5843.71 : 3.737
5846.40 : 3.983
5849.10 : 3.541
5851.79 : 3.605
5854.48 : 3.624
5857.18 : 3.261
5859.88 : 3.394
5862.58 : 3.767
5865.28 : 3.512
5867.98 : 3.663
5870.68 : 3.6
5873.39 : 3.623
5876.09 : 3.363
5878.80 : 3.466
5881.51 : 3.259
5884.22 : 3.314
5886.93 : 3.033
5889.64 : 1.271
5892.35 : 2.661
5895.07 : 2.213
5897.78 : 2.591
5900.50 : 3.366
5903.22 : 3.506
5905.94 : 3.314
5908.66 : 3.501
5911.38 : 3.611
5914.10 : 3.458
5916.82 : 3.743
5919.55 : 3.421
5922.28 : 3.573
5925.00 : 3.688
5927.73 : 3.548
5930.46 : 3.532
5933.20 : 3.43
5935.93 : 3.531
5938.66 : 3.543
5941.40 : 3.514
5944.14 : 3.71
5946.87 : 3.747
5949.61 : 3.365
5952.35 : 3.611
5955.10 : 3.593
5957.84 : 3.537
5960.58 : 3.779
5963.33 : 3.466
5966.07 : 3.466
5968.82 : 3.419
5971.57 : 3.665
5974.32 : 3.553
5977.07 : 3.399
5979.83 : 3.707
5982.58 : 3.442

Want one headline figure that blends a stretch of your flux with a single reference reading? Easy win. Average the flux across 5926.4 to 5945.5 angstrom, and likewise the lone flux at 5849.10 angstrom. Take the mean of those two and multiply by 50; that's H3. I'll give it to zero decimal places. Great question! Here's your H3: 177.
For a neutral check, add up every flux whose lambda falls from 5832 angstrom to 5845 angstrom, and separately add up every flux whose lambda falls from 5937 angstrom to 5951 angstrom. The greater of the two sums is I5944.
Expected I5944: 18.6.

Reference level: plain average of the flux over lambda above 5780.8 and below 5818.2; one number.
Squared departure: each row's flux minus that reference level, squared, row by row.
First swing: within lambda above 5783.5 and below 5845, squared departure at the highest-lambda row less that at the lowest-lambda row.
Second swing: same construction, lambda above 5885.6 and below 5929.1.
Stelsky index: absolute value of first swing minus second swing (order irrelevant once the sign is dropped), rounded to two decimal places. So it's 0.25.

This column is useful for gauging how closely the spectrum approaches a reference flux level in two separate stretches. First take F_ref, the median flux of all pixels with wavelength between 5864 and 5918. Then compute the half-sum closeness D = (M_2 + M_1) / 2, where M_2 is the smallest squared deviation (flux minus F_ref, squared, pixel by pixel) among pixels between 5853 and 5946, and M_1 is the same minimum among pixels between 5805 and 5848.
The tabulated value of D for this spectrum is 0.0000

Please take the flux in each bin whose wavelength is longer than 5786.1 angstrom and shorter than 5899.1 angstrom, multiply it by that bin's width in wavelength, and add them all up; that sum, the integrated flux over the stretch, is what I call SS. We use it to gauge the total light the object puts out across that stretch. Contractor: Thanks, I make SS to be 384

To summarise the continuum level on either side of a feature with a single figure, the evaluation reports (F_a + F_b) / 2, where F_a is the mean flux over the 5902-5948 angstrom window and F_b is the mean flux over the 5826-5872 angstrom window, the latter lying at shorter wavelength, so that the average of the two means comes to 3.59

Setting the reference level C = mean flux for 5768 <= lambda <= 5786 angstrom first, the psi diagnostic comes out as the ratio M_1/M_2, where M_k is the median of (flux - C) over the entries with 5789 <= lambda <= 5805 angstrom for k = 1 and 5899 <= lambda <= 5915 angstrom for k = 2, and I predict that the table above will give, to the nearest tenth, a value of 1.1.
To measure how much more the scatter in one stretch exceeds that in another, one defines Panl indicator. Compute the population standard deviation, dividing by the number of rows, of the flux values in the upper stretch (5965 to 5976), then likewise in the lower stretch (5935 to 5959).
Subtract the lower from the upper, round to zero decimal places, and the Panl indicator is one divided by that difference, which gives -80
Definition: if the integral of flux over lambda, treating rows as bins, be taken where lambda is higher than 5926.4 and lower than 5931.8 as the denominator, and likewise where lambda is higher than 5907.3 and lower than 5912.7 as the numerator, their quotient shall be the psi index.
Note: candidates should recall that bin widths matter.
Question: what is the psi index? 1.00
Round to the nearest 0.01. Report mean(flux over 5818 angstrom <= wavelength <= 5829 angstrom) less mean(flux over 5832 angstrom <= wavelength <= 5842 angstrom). -0.17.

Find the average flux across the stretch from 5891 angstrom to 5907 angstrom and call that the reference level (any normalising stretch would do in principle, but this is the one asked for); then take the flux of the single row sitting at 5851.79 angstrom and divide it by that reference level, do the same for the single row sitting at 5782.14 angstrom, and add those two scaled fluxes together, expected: 2.34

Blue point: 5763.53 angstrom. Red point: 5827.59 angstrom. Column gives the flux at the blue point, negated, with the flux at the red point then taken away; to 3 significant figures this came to -6.92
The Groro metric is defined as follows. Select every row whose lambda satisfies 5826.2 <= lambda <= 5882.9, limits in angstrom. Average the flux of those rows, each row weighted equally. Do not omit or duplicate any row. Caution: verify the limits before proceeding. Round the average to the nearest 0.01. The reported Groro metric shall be 3.58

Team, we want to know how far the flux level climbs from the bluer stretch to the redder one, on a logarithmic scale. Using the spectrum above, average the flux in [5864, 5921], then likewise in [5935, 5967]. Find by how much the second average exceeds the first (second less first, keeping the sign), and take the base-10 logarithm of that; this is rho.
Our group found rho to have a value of -0.4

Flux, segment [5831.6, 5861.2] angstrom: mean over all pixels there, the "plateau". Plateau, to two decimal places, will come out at 3.64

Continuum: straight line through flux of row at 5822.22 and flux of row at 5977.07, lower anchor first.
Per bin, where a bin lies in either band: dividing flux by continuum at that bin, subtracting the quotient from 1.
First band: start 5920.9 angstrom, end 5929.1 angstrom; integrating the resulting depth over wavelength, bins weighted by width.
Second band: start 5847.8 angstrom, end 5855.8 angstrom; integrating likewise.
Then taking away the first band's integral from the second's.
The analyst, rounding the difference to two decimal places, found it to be 0.30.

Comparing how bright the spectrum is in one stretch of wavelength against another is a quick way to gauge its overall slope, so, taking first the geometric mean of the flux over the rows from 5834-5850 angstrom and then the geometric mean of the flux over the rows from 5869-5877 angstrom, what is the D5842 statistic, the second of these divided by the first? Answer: 0.94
